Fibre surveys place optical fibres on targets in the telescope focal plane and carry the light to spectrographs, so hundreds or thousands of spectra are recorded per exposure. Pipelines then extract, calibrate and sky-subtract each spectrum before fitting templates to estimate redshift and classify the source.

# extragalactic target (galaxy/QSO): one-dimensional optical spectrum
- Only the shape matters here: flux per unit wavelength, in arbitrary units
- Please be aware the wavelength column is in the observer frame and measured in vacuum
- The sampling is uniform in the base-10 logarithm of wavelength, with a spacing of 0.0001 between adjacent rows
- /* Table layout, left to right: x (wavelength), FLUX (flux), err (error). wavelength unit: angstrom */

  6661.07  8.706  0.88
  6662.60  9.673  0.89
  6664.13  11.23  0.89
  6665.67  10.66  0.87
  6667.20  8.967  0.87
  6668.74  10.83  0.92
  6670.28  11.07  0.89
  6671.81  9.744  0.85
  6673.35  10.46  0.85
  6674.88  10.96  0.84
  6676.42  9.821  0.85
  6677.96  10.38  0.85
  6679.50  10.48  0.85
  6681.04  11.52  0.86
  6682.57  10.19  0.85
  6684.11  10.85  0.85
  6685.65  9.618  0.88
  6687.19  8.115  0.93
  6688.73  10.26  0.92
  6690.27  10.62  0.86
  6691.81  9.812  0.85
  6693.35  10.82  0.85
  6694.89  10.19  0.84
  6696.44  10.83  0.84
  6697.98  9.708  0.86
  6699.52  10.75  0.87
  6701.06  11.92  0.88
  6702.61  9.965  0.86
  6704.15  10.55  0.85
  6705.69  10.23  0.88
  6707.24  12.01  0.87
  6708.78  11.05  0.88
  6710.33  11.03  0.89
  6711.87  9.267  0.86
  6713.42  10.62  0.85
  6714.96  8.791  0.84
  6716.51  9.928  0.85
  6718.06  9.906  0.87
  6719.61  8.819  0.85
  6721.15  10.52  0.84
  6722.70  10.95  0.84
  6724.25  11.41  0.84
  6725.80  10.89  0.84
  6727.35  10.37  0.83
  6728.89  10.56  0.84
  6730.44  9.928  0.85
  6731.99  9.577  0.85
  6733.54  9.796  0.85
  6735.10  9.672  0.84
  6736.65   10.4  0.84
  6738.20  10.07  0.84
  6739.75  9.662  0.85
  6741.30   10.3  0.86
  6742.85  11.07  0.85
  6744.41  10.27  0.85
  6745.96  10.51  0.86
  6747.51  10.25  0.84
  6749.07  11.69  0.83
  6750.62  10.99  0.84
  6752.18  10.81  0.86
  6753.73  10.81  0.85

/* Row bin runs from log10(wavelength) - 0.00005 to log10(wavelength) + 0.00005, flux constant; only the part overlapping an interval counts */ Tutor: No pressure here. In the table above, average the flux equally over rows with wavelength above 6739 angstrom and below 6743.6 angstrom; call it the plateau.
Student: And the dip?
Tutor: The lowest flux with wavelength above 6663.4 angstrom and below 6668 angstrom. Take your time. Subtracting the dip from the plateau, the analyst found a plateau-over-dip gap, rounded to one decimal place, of 1.4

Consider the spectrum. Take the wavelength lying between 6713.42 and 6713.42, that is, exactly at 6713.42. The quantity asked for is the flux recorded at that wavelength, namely 10.62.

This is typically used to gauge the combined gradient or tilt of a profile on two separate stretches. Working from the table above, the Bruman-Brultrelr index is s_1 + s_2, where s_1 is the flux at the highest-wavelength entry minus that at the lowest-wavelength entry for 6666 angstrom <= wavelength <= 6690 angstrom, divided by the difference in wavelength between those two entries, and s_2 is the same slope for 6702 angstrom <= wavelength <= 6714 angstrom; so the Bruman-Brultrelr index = 0.12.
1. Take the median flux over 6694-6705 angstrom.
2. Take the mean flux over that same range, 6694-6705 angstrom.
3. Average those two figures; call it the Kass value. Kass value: 10.6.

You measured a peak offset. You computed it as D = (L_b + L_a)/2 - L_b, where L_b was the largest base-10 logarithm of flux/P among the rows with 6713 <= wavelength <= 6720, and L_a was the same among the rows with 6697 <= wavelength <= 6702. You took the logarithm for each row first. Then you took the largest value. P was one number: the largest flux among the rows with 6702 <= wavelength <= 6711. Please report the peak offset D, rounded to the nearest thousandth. 0.025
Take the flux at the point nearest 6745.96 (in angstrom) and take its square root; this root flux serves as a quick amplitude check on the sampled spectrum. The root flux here 3.24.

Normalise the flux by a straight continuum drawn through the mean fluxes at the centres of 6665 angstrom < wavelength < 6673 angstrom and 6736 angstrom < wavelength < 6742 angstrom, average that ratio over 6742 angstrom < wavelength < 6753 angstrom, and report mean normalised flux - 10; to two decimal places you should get -8.93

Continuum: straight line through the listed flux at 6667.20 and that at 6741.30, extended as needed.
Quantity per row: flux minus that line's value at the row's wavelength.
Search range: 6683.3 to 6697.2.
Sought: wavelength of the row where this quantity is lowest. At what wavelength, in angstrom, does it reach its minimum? 6687.19 angstrom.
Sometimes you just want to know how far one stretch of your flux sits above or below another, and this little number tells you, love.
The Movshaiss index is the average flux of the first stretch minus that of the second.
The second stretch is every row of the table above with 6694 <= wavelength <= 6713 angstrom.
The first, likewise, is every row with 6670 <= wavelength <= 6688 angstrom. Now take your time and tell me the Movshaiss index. -0.4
